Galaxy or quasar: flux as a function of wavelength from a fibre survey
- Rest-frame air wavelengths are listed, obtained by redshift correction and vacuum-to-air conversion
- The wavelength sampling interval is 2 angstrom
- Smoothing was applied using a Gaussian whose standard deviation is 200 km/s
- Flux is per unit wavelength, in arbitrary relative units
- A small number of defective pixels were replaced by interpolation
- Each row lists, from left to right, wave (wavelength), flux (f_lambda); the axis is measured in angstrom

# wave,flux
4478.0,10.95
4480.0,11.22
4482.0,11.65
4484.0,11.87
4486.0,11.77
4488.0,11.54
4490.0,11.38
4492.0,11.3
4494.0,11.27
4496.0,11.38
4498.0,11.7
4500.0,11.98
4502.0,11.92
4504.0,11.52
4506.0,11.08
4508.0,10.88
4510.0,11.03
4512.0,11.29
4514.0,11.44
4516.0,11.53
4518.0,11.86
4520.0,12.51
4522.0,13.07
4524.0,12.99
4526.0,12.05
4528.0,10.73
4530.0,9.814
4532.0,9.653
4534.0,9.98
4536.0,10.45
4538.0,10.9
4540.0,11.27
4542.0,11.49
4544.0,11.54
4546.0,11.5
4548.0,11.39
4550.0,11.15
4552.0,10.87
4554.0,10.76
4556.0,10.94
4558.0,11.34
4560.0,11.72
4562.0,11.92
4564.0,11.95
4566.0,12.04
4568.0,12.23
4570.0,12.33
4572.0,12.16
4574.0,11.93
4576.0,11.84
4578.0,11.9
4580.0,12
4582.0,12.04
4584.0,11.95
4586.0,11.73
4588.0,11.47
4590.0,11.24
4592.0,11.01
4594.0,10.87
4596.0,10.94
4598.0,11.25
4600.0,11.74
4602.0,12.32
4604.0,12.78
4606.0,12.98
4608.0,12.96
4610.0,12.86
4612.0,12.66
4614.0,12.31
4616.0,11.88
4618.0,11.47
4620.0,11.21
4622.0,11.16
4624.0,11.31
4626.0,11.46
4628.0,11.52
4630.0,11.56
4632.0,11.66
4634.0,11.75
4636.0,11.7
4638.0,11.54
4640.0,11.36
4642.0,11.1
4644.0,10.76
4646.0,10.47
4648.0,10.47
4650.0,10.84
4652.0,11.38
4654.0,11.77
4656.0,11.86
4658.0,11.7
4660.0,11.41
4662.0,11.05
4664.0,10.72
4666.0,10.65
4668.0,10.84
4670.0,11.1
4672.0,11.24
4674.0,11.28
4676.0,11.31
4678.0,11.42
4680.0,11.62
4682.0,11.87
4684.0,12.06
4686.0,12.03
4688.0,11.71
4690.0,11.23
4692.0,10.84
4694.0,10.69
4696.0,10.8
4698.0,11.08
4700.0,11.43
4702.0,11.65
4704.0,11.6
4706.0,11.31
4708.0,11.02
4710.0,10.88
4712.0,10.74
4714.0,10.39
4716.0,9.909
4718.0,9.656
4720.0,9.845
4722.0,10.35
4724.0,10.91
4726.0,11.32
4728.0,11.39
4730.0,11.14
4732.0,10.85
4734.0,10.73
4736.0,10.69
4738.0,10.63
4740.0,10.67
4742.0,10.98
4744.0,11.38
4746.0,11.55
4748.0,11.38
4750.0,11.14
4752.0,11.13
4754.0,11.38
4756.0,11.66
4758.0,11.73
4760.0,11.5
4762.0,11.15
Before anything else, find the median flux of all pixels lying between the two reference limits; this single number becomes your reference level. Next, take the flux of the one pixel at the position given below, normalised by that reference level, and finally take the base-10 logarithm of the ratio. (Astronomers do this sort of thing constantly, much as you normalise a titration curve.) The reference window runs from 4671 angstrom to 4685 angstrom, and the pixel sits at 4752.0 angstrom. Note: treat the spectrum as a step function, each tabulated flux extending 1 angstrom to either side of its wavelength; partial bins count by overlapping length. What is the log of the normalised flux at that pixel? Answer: -0.011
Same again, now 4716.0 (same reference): -0.062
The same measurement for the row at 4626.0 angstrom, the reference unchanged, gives 0.002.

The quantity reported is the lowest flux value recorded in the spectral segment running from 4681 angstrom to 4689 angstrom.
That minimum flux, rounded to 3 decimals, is 11.710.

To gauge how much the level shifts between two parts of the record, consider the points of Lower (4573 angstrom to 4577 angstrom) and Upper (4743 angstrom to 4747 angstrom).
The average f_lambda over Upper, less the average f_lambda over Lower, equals -0.42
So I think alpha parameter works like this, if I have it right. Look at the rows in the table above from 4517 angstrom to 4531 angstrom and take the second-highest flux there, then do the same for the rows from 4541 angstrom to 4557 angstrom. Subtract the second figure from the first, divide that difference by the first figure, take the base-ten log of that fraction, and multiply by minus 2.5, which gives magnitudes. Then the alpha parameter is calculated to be 2.35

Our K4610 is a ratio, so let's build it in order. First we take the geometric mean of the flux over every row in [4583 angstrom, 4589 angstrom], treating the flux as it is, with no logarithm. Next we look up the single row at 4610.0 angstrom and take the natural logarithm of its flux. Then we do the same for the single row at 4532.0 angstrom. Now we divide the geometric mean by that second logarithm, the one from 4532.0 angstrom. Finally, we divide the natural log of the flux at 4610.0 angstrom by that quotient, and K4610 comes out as 0.494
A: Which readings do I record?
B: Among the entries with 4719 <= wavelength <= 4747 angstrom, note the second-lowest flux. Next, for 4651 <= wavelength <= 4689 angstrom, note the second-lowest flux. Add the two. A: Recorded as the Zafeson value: 21.1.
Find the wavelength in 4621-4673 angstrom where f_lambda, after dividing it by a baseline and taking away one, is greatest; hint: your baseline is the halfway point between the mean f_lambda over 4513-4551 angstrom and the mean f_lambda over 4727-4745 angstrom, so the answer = 4656.0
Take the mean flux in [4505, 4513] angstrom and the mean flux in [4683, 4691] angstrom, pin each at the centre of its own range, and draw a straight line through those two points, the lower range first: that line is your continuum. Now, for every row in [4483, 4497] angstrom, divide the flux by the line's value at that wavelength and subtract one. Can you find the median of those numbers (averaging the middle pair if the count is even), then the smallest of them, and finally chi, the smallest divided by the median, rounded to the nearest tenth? 0.7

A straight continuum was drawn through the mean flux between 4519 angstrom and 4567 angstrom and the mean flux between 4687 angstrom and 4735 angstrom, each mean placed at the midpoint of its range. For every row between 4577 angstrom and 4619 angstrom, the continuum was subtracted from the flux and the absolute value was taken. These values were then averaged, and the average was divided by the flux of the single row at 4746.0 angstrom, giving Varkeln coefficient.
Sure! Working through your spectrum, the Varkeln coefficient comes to 0.070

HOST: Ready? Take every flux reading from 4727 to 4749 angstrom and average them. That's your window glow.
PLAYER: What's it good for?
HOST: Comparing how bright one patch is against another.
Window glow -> 11.0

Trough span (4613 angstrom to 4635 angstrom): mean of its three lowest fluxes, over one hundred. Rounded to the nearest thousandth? 0.112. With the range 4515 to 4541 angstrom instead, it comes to 0.098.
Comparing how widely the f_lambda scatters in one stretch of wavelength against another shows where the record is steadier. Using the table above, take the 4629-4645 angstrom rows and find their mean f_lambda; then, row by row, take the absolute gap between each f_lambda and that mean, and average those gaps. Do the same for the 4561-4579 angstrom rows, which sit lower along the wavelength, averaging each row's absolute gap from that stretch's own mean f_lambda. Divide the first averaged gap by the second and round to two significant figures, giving 1.9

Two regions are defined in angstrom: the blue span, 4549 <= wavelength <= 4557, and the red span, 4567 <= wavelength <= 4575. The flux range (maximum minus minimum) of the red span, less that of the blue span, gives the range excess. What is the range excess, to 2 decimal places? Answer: 0.01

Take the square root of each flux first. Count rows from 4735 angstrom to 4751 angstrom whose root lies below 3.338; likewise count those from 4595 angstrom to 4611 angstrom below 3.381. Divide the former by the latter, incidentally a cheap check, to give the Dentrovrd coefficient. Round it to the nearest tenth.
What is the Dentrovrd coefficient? 2.5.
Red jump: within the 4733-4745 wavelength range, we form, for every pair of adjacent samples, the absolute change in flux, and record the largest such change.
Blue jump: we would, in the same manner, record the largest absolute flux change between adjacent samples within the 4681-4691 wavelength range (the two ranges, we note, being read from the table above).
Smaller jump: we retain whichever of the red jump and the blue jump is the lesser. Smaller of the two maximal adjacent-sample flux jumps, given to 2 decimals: 0.40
